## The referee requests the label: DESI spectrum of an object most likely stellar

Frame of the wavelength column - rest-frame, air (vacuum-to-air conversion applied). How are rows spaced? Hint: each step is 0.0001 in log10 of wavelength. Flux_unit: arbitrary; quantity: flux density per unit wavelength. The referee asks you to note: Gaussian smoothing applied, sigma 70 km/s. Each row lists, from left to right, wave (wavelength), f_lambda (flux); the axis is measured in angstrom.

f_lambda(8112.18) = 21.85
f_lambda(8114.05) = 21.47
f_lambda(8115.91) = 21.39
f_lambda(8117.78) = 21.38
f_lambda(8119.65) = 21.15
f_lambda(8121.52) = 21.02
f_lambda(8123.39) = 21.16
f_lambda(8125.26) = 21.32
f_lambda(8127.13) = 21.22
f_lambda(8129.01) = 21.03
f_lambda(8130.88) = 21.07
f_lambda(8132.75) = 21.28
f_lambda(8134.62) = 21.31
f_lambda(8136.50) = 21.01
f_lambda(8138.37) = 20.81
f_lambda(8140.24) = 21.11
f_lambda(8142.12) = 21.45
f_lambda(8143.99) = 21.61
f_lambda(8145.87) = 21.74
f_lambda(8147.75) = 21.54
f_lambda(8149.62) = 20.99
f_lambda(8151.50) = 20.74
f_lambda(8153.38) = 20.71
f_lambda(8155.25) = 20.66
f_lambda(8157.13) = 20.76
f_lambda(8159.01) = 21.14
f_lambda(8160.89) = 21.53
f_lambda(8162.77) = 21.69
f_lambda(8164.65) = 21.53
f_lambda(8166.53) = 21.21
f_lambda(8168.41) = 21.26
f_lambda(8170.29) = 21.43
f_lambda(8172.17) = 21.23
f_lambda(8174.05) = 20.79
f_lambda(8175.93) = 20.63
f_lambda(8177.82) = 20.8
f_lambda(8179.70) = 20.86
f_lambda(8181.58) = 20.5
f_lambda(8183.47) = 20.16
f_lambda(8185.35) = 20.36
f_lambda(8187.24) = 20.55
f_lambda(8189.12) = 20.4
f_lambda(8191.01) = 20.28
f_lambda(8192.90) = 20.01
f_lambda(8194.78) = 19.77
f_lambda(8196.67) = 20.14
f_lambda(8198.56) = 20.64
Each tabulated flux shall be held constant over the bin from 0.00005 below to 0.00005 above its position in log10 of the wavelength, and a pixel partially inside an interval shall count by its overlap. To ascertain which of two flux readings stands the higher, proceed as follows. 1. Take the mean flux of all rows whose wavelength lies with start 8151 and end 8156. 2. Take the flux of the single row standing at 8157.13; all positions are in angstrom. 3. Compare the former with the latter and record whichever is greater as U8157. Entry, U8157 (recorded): 20.76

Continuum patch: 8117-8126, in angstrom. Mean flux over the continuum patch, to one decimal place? 21.2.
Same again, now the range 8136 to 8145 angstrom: 21.2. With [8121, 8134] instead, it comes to 21.2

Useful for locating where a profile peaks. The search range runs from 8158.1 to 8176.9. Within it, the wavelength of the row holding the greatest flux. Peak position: 8162.77 angstrom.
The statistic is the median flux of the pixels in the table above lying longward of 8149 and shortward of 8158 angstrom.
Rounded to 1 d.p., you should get 20.7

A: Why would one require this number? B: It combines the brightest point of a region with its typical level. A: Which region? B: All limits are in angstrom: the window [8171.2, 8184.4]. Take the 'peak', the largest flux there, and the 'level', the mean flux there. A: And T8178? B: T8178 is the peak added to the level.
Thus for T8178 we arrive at 41.9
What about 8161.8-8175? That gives 43.0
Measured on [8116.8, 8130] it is 42.6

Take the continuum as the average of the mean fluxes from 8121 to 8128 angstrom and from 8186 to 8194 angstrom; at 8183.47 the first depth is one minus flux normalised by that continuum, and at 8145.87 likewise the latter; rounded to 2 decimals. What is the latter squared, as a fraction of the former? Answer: 0.08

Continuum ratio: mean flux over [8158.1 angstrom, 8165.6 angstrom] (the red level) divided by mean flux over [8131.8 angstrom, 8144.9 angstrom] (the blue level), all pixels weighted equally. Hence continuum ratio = 1.01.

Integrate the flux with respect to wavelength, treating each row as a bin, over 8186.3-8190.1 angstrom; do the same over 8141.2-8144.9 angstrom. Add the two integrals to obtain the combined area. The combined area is 158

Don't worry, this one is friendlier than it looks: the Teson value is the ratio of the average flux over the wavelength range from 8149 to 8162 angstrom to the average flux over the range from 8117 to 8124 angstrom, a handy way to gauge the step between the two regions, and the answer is 0.99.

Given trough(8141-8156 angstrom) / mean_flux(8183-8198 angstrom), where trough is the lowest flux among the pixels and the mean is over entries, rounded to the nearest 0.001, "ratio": 1.022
